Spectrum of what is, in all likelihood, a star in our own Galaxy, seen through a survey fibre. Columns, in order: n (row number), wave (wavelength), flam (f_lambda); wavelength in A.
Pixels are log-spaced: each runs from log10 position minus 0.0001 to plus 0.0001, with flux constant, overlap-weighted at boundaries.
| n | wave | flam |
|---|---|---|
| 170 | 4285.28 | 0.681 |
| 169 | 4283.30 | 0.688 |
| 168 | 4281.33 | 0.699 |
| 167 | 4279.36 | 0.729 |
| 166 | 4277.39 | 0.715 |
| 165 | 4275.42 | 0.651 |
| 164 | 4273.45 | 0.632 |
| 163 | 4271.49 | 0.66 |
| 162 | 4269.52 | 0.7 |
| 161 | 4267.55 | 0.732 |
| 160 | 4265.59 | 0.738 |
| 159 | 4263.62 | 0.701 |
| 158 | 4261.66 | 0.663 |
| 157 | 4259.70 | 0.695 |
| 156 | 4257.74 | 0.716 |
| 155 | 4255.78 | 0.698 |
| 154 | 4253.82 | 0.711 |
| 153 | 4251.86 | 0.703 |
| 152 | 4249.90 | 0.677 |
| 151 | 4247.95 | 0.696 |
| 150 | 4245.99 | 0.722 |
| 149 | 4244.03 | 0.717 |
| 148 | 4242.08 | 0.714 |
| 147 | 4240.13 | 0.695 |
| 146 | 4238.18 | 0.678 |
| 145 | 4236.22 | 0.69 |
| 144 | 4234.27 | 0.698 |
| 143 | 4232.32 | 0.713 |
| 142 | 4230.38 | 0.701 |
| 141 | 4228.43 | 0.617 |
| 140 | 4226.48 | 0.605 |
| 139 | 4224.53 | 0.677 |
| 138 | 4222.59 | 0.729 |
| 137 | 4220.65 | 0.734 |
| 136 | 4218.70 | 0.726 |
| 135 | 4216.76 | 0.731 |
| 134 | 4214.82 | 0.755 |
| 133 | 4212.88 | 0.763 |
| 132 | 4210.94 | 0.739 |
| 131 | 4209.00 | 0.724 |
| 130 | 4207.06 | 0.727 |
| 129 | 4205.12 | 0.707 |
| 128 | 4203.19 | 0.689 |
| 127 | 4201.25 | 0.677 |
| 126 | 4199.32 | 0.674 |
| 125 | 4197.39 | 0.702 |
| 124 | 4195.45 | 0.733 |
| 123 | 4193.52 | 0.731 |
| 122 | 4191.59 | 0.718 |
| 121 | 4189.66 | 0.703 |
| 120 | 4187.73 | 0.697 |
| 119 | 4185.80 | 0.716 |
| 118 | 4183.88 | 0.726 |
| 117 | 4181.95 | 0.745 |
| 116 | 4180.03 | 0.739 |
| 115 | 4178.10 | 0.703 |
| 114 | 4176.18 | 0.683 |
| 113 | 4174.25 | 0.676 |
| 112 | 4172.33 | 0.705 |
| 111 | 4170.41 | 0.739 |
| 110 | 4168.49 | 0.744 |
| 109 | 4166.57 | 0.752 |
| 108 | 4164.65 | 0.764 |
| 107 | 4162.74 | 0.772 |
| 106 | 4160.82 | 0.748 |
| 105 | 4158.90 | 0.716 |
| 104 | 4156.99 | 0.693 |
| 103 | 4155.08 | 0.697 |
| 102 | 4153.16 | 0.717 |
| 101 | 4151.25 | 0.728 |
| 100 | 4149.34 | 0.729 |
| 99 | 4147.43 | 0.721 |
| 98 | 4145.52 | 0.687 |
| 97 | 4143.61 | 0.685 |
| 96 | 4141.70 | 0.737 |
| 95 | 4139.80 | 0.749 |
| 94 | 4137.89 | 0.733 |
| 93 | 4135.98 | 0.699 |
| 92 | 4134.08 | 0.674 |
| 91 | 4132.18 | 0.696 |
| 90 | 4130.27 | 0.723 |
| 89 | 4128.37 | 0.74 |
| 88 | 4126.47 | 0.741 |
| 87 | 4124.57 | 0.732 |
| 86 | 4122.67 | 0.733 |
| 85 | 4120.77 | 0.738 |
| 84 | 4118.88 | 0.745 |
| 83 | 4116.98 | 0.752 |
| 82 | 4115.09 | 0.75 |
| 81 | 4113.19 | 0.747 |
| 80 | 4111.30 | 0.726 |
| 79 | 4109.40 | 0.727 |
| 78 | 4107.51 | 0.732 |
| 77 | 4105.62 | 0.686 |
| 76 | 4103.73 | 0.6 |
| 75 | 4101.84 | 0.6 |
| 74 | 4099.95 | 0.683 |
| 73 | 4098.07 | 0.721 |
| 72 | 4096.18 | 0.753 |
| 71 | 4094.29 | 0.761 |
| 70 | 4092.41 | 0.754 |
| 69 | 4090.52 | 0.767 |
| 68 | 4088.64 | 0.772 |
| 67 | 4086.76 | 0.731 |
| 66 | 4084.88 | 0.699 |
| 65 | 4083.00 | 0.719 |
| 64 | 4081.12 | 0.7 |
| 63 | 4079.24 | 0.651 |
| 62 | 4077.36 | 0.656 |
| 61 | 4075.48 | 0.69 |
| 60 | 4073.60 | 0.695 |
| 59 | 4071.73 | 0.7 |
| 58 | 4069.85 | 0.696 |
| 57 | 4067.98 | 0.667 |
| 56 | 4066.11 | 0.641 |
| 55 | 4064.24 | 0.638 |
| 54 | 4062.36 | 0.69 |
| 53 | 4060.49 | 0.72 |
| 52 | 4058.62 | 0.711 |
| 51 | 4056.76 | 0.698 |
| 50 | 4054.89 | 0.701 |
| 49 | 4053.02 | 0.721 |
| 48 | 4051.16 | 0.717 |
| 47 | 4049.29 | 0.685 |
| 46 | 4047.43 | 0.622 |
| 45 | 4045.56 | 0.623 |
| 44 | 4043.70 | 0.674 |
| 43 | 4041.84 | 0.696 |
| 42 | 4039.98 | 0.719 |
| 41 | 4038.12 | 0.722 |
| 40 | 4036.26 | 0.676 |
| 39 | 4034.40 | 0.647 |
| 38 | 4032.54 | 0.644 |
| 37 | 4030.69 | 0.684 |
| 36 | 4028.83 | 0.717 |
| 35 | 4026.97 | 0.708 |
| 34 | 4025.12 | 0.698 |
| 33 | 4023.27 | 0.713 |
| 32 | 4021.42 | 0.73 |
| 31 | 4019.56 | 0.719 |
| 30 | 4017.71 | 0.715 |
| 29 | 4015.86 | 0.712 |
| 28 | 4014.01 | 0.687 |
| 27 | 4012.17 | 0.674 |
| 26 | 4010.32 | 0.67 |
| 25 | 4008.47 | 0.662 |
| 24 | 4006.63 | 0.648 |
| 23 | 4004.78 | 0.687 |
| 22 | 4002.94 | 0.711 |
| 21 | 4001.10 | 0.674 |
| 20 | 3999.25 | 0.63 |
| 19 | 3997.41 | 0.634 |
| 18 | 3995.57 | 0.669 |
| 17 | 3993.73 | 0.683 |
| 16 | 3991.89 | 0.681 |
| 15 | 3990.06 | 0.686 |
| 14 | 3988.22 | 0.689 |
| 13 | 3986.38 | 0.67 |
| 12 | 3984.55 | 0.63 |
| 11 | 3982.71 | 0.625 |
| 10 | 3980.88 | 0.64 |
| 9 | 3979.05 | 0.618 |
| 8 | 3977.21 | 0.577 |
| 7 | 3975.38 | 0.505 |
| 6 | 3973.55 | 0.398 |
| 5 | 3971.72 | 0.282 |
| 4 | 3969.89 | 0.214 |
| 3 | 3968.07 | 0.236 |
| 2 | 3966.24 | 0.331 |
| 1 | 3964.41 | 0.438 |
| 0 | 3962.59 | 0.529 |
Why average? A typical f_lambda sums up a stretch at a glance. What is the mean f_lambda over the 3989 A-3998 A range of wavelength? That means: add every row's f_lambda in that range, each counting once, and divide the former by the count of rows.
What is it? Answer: 0.67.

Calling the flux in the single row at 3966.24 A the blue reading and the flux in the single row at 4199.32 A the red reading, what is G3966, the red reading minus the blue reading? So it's 0.343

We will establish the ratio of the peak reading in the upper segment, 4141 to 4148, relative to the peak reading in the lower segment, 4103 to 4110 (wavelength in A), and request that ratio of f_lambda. 1.01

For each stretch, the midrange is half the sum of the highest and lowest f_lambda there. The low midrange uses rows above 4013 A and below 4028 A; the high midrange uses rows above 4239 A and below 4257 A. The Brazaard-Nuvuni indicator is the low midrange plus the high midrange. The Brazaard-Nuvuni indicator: 1.41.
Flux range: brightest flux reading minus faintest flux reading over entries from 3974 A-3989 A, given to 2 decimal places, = 0.18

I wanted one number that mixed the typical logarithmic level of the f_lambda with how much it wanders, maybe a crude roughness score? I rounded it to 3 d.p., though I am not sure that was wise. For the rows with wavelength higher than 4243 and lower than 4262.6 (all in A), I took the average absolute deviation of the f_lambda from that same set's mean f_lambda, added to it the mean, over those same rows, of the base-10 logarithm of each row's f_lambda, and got -0.141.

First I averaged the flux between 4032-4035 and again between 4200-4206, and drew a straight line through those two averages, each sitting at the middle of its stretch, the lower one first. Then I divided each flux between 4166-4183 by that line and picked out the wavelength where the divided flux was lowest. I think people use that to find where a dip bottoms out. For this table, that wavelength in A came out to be 4174.25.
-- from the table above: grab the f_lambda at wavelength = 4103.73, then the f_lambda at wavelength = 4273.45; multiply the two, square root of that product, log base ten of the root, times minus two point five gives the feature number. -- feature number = 0.53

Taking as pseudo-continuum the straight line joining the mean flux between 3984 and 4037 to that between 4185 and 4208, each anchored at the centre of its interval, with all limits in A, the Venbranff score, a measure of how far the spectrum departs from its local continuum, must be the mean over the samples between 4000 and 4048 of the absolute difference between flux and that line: 0.026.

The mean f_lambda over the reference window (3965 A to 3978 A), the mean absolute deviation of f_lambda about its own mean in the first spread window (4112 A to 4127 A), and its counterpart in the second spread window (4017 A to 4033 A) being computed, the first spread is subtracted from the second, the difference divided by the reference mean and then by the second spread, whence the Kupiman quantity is 1.8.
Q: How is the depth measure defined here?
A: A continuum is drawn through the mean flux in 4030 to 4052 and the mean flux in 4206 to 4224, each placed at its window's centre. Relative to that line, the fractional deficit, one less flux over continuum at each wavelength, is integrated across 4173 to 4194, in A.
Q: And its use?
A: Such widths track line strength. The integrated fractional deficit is 0.4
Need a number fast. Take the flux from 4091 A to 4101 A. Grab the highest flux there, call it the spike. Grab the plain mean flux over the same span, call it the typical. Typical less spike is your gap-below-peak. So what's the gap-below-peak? -0.027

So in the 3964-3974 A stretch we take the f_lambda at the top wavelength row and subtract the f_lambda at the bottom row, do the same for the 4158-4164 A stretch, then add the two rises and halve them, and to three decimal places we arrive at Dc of 0.008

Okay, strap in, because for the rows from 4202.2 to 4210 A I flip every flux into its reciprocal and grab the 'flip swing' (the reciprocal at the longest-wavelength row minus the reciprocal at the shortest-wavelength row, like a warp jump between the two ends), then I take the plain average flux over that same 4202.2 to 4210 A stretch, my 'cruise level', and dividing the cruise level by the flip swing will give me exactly -10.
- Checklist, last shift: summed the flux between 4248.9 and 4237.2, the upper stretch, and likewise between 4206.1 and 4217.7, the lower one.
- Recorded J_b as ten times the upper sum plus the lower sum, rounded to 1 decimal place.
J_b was 46.7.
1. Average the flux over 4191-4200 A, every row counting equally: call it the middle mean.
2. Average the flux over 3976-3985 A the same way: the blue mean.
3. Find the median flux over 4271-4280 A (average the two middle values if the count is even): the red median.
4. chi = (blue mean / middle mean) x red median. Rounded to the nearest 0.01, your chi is 0.57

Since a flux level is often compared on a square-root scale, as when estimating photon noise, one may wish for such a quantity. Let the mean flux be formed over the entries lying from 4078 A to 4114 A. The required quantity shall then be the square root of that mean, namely 0.844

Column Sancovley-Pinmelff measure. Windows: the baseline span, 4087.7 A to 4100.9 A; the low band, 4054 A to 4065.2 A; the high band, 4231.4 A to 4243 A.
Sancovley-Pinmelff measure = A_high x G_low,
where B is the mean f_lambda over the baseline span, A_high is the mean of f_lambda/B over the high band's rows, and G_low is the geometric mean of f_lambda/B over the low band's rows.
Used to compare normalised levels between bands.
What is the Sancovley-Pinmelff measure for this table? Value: 0.872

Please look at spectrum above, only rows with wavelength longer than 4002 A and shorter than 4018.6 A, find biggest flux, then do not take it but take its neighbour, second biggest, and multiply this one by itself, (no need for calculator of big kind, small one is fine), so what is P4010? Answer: 0.507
